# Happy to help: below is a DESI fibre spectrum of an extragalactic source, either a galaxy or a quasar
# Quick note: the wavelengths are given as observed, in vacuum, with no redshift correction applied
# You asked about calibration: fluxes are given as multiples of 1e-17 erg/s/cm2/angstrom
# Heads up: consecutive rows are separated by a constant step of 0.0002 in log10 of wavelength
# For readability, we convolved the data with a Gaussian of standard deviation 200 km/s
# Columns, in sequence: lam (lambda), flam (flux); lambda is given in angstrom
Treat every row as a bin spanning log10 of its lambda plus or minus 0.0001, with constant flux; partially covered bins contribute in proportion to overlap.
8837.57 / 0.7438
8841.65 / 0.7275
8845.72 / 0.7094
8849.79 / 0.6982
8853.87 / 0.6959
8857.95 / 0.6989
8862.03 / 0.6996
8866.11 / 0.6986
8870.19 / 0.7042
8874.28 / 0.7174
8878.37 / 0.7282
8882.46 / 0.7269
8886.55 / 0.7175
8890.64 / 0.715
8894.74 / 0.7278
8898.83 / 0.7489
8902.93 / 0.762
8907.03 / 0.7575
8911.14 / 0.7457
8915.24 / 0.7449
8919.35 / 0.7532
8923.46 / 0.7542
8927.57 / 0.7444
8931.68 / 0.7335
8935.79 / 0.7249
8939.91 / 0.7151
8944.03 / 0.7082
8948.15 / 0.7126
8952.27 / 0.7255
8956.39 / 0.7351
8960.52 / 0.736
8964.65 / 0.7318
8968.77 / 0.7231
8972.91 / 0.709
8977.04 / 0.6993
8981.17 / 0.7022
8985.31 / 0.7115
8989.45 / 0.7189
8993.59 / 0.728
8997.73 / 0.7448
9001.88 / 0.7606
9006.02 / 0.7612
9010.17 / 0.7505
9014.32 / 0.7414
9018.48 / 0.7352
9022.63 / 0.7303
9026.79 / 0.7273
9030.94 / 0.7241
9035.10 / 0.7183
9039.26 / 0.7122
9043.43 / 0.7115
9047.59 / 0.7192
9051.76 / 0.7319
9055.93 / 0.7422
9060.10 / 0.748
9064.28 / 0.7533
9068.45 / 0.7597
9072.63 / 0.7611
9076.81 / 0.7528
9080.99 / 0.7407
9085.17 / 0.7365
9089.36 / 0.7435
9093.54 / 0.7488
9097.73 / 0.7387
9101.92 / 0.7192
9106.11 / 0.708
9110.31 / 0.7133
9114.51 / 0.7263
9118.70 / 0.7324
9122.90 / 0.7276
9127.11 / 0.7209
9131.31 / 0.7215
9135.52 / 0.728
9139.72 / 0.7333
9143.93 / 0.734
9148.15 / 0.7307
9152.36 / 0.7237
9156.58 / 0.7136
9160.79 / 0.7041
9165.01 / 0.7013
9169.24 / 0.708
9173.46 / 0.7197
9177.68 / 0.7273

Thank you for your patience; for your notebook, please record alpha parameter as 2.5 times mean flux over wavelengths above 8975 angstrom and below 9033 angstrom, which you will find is 1.83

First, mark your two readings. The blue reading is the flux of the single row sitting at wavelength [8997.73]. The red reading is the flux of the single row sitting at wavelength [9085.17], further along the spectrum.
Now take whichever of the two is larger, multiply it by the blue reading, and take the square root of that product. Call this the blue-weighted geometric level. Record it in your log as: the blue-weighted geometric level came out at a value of 0.745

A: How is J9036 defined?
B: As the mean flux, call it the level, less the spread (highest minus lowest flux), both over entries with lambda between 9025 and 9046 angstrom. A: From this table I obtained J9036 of 0.703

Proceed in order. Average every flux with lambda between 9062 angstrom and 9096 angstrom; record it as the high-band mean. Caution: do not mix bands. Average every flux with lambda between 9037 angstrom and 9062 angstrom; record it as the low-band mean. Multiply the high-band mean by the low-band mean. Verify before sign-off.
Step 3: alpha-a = 0.545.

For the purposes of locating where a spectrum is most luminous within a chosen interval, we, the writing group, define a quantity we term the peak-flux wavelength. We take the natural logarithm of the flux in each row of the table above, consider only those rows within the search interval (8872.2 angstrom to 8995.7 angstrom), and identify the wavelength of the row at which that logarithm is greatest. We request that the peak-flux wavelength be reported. 8902.93 angstrom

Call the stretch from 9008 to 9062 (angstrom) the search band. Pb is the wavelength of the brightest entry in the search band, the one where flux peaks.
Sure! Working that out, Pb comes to 9010.17 angstrom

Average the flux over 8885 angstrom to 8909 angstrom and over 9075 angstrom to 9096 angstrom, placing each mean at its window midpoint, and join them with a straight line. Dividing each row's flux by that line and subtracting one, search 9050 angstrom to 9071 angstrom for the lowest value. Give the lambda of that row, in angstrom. 9051.76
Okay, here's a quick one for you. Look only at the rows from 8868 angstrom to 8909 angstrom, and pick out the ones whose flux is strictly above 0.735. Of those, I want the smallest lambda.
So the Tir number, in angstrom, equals 8898.83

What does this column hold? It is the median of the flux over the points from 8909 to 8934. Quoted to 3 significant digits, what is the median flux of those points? 0.745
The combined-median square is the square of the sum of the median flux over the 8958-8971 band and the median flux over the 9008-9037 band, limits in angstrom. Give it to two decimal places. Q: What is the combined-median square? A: 2.14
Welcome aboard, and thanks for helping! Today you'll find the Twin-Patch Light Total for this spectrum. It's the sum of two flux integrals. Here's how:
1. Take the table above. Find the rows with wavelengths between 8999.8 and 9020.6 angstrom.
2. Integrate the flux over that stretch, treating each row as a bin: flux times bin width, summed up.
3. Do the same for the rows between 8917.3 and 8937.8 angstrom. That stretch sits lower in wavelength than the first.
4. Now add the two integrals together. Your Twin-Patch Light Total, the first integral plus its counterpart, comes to 30.8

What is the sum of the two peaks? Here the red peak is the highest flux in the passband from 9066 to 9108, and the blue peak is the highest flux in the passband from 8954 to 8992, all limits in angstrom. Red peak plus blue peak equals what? 1.497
